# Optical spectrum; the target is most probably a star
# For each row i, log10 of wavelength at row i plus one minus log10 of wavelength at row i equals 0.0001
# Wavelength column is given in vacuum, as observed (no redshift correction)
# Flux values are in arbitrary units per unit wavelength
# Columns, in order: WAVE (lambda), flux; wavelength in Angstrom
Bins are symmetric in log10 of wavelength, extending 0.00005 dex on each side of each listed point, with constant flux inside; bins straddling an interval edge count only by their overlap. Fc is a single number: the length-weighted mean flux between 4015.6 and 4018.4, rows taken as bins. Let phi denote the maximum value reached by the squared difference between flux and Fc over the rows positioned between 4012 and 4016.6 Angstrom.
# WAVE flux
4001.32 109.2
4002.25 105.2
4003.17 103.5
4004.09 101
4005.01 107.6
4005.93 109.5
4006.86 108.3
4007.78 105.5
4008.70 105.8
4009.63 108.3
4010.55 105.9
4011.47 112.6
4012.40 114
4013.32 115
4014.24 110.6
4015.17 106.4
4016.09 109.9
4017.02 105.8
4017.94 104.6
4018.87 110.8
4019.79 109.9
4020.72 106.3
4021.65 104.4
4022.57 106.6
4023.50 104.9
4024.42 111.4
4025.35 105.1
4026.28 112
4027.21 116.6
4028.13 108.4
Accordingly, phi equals 65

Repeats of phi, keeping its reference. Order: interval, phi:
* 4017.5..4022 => 15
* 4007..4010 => 2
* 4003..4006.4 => 35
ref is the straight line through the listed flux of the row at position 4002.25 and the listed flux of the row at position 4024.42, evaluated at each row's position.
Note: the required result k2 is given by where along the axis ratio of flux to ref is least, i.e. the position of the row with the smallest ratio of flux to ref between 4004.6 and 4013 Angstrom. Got 4010.55 Angstrom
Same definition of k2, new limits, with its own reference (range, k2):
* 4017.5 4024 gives 4021.65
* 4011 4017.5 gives 4017.02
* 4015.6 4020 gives 4017.94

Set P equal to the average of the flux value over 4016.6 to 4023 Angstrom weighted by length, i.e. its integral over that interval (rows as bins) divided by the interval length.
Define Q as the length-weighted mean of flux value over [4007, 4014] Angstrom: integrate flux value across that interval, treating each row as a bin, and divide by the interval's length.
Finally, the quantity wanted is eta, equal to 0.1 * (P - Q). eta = -0.27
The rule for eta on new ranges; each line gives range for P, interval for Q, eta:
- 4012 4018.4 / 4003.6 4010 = 0.31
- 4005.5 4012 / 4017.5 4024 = 0.11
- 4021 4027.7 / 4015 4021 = 0.09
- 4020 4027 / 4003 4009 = 0.15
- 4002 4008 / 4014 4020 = -0.22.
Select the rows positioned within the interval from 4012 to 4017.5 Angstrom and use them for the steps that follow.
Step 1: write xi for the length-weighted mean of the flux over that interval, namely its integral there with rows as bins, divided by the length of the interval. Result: 110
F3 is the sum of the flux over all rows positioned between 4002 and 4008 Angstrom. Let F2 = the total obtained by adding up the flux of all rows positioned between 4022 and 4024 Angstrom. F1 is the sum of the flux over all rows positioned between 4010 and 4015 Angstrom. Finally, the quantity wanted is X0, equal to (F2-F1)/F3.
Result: -0.47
